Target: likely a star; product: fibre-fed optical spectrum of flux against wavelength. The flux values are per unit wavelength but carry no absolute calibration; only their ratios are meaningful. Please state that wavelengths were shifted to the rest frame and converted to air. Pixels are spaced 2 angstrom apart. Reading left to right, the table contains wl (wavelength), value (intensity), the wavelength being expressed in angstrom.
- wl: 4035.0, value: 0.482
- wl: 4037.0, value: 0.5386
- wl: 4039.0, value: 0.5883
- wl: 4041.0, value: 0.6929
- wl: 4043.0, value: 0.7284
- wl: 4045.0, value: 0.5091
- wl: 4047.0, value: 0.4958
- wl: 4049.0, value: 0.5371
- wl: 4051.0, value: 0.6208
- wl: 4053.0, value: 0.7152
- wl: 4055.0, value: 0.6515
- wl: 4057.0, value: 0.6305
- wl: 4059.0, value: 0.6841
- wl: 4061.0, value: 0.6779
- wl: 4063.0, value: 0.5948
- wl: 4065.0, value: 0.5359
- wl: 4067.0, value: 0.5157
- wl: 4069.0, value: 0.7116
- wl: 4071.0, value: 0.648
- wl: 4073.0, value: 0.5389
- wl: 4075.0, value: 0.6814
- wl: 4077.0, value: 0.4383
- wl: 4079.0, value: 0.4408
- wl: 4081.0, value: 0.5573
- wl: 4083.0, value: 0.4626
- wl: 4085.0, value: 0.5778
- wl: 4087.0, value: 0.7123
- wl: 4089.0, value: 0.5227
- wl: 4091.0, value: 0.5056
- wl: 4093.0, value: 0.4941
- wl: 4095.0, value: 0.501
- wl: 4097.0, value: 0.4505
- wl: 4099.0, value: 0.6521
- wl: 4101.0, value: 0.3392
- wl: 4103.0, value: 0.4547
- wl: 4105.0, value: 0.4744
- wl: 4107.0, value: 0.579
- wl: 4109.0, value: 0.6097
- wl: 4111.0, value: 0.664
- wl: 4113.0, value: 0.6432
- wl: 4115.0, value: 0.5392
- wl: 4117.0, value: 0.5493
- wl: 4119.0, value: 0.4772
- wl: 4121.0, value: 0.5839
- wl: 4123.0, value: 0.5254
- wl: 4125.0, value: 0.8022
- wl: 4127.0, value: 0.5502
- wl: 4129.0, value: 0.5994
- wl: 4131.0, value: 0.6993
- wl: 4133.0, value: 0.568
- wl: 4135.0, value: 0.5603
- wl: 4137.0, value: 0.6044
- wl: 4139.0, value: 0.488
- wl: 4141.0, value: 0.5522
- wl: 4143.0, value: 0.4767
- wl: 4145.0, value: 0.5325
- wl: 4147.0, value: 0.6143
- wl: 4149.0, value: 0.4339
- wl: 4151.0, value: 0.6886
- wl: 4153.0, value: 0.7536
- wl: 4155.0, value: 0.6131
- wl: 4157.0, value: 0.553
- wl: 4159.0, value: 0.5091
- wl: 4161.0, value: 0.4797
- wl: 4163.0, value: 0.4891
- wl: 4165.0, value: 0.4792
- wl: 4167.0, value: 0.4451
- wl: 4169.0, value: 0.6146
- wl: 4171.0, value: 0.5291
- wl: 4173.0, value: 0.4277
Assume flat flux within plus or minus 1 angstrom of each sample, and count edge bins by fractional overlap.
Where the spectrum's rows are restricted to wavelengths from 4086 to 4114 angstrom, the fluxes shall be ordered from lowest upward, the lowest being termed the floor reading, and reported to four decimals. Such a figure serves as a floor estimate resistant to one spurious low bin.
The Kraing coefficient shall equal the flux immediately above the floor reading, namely 0.4505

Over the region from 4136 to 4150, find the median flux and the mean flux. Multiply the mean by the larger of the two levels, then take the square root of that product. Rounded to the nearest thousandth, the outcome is 0.531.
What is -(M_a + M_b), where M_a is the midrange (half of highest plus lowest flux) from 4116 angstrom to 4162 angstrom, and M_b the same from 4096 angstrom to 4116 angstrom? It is -1.12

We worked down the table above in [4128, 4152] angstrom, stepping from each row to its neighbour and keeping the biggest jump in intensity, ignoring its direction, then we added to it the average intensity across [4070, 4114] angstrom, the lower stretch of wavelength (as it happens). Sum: 0.80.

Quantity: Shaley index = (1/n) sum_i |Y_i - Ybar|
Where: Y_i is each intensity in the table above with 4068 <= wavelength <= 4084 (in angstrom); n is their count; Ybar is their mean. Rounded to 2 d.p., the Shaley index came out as 0.09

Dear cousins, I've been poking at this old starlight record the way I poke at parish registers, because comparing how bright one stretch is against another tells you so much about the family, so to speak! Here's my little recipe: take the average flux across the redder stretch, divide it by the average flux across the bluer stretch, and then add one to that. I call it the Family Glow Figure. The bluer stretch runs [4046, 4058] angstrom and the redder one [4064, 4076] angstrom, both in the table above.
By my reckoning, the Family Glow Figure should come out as 1.99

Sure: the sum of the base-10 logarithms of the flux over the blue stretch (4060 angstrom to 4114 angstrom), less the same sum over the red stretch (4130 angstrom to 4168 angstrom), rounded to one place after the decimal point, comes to -2.1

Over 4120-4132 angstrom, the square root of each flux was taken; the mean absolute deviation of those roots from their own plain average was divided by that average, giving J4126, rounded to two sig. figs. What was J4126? 0.065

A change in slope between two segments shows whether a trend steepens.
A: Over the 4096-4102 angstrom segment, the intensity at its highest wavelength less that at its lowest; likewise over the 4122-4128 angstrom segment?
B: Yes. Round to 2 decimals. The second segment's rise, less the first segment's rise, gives 0.14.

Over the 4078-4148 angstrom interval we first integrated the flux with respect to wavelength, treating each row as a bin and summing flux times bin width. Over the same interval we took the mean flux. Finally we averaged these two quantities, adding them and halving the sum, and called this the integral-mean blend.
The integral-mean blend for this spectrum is 19.6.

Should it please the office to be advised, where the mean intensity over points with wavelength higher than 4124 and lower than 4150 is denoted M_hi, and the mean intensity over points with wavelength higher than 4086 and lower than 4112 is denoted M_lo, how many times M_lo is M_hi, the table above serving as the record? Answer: 1.08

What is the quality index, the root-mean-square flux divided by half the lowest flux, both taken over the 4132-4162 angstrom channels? 2.6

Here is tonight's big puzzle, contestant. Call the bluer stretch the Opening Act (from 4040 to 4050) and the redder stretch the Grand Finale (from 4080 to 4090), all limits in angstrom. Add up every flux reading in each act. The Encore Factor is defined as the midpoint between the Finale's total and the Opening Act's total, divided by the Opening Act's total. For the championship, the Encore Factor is 0.98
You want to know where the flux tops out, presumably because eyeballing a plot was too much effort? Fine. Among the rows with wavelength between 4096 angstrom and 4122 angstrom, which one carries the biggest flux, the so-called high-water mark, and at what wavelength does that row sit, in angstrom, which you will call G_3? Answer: 4111.0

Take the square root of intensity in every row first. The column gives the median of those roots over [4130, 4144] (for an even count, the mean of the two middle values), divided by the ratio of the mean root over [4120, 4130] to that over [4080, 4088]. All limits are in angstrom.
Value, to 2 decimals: 0.73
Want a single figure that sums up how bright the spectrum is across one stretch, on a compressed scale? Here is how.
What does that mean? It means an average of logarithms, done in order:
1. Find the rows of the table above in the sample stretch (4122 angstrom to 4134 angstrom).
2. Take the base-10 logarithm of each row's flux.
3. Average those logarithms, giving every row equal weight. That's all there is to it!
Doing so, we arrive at -0.210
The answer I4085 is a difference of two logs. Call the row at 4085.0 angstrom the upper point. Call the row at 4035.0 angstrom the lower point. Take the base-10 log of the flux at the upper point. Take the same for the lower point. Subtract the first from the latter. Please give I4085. -0.08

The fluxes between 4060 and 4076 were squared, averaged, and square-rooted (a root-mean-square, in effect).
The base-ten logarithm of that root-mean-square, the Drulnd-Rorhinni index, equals -0.210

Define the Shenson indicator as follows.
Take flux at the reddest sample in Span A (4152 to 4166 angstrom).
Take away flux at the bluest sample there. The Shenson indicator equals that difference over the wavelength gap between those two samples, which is -0.023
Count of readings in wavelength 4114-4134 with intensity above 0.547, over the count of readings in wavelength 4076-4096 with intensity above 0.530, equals 2.3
